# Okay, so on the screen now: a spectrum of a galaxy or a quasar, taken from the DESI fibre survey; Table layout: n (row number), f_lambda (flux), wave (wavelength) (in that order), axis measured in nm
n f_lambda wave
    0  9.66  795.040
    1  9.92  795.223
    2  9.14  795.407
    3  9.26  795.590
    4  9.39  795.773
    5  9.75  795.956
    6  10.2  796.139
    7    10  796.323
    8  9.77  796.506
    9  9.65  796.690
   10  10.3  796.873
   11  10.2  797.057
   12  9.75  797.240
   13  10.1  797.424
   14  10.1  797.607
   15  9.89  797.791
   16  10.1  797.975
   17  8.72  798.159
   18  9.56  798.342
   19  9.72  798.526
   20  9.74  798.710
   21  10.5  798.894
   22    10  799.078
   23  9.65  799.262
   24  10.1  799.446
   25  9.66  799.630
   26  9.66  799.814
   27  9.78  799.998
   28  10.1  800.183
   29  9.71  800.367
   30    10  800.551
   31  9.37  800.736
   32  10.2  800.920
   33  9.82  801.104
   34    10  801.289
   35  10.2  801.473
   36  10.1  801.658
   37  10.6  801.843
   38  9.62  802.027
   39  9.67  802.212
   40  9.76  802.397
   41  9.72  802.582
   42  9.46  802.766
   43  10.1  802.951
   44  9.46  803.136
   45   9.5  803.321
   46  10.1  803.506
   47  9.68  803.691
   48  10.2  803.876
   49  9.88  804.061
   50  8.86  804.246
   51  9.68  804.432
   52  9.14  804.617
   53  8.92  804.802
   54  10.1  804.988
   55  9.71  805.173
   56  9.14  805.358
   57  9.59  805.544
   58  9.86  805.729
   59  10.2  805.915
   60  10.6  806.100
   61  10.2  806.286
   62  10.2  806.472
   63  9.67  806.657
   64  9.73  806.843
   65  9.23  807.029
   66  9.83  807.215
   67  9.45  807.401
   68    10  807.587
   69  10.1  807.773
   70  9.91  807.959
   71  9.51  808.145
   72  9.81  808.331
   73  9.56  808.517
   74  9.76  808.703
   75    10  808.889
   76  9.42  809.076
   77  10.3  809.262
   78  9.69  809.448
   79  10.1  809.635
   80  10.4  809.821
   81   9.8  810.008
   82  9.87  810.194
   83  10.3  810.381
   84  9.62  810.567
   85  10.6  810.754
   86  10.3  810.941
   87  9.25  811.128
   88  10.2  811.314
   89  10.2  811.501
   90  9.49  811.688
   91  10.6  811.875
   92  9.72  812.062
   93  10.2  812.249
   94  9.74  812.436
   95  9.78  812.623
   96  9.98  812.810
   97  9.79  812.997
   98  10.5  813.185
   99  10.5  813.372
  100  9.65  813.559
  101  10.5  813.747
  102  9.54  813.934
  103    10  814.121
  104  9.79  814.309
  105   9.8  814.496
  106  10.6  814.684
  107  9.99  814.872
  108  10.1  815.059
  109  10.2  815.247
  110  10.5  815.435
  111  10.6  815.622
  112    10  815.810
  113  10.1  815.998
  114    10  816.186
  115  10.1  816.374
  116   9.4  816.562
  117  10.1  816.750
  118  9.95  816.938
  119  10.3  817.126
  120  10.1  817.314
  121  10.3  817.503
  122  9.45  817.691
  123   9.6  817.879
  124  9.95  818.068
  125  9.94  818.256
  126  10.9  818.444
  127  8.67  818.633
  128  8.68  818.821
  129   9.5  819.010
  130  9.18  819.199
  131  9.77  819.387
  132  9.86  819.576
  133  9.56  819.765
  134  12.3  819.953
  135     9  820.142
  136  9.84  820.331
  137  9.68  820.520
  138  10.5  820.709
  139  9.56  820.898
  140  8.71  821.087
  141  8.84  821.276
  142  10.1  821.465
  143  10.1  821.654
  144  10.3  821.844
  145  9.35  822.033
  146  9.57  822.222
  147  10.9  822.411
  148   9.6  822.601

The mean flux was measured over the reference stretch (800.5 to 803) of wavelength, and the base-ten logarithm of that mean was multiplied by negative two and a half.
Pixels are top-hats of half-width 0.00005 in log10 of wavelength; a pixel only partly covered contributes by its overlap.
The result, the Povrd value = -2.49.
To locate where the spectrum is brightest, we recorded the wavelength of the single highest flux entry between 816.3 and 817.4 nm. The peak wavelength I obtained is 817.126 nm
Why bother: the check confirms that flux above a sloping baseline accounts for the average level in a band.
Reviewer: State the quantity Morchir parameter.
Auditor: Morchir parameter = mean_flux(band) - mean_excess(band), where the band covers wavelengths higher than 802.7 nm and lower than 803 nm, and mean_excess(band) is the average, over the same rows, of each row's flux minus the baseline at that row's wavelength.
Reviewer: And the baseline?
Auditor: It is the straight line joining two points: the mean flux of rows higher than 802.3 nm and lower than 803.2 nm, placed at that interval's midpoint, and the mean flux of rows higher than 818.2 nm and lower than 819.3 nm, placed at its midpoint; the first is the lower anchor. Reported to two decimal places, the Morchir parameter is 9.70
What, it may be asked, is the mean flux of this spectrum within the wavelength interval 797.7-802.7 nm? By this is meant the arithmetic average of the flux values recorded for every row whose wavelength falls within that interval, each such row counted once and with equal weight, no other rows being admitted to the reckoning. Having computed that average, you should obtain 9.85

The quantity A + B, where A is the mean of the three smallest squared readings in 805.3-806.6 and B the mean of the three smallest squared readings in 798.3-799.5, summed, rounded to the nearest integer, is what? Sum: 184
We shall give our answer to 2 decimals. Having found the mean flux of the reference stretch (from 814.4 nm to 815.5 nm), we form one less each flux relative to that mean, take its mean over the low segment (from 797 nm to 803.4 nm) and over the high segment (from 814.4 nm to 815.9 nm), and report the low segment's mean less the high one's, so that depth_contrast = 0.04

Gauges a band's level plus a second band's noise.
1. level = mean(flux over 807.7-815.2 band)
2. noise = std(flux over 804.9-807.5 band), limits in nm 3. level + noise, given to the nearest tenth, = 10.4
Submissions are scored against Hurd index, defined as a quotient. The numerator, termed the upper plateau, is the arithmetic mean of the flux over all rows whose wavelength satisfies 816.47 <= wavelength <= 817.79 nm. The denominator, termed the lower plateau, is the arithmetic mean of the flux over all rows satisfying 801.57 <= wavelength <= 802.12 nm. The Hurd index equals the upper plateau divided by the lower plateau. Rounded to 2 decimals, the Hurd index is 0.98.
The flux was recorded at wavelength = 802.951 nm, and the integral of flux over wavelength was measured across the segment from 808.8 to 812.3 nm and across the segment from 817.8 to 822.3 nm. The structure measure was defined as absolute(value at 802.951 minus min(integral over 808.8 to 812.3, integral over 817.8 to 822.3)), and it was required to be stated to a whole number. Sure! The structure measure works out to 25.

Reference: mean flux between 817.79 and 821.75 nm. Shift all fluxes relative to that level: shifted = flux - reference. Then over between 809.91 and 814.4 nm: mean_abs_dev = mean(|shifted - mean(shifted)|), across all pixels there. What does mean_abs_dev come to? 0.33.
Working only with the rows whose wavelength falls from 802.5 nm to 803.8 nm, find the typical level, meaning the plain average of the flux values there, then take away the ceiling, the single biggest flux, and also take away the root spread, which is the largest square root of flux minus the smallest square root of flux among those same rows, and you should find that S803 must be -0.5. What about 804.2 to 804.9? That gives -0.7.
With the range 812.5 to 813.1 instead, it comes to -0.2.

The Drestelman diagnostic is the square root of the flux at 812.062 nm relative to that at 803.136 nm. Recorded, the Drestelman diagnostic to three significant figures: 1.01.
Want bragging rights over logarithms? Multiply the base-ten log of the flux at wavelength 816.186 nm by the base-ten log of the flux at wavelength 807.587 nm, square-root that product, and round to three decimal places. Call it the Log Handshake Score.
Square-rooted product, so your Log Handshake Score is 1.000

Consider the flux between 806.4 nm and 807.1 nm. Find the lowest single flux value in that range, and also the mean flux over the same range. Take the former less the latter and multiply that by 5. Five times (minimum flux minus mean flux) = -2.4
